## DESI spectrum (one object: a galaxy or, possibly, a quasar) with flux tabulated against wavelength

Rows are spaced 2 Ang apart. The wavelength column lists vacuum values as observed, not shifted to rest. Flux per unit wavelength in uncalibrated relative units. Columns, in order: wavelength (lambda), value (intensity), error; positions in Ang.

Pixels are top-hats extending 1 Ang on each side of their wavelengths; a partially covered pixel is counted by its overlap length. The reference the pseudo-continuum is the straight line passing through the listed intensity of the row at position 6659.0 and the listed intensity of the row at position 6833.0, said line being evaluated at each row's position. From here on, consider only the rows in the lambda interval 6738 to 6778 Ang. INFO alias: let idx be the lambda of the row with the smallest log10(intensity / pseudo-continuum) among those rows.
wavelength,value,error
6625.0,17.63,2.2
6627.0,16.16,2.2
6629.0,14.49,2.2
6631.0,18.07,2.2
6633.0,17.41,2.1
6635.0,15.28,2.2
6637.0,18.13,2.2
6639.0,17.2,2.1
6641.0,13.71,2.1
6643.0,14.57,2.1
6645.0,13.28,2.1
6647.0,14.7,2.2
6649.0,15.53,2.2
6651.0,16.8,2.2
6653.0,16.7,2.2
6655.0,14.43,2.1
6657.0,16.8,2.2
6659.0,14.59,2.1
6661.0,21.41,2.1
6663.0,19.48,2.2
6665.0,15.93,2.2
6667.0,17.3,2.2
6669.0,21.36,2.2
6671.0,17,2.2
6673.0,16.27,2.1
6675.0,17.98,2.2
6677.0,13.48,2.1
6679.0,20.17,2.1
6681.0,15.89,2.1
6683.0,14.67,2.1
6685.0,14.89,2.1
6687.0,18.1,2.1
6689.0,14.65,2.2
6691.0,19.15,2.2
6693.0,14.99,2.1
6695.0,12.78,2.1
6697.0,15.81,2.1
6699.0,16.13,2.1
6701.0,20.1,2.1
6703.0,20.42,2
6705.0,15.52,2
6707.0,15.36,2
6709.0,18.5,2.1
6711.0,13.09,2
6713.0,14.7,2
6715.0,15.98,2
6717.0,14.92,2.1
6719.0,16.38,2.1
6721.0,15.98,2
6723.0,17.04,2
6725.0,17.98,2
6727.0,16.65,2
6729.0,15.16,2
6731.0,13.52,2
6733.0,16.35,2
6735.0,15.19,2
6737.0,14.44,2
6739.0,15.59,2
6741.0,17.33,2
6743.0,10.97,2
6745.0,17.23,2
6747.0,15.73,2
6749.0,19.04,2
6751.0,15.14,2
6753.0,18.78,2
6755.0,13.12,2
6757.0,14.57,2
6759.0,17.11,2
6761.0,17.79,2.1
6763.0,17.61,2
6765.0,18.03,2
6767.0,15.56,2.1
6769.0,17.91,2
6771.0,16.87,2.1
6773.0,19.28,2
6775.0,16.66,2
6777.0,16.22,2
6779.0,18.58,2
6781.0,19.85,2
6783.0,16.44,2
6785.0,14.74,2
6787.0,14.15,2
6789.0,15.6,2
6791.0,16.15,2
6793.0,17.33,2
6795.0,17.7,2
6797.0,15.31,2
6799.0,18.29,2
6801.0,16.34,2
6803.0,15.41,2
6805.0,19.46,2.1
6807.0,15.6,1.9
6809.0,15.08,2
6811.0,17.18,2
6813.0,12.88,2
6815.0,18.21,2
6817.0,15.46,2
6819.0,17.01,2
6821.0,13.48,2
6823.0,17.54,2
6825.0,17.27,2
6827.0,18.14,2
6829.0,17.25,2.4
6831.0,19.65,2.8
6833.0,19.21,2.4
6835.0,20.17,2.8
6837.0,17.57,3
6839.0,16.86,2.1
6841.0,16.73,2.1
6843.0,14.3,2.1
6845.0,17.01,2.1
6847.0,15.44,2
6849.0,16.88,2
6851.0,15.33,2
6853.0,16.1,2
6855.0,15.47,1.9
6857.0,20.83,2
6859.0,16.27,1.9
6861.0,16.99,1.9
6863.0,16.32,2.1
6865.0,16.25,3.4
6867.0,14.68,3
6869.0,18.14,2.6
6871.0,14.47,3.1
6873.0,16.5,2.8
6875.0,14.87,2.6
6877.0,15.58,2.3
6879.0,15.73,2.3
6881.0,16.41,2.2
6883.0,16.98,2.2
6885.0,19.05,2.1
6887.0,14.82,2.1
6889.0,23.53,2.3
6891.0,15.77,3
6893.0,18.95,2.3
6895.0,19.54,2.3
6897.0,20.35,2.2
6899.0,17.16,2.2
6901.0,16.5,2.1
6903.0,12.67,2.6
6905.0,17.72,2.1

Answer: 6743.0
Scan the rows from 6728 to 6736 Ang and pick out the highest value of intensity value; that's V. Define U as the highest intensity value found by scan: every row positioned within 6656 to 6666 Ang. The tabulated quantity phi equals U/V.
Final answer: 1.31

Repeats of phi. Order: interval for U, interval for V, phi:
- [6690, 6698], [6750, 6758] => 1.02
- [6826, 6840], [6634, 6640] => 1.11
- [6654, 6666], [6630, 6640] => 1.18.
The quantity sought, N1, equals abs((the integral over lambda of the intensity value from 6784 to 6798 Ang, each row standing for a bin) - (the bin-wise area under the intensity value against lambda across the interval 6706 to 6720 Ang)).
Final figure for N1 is 4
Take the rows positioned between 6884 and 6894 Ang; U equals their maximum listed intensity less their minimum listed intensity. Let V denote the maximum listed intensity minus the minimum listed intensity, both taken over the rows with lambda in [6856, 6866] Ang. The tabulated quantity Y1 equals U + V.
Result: 13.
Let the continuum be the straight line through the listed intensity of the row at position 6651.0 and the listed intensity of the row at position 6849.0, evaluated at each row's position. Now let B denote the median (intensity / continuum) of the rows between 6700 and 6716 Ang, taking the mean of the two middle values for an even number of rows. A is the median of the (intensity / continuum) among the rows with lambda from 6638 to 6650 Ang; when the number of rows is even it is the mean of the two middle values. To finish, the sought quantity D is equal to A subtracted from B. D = 0.065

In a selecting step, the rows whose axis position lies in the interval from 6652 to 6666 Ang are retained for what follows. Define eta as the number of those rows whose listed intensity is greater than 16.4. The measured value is 4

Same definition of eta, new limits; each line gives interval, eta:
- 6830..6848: 7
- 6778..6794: 4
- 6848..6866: 3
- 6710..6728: 3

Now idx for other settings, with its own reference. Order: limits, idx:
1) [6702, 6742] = 6731.0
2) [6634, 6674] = 6645.0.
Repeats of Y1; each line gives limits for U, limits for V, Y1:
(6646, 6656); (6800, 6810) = 7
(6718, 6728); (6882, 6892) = 11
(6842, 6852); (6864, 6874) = 6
